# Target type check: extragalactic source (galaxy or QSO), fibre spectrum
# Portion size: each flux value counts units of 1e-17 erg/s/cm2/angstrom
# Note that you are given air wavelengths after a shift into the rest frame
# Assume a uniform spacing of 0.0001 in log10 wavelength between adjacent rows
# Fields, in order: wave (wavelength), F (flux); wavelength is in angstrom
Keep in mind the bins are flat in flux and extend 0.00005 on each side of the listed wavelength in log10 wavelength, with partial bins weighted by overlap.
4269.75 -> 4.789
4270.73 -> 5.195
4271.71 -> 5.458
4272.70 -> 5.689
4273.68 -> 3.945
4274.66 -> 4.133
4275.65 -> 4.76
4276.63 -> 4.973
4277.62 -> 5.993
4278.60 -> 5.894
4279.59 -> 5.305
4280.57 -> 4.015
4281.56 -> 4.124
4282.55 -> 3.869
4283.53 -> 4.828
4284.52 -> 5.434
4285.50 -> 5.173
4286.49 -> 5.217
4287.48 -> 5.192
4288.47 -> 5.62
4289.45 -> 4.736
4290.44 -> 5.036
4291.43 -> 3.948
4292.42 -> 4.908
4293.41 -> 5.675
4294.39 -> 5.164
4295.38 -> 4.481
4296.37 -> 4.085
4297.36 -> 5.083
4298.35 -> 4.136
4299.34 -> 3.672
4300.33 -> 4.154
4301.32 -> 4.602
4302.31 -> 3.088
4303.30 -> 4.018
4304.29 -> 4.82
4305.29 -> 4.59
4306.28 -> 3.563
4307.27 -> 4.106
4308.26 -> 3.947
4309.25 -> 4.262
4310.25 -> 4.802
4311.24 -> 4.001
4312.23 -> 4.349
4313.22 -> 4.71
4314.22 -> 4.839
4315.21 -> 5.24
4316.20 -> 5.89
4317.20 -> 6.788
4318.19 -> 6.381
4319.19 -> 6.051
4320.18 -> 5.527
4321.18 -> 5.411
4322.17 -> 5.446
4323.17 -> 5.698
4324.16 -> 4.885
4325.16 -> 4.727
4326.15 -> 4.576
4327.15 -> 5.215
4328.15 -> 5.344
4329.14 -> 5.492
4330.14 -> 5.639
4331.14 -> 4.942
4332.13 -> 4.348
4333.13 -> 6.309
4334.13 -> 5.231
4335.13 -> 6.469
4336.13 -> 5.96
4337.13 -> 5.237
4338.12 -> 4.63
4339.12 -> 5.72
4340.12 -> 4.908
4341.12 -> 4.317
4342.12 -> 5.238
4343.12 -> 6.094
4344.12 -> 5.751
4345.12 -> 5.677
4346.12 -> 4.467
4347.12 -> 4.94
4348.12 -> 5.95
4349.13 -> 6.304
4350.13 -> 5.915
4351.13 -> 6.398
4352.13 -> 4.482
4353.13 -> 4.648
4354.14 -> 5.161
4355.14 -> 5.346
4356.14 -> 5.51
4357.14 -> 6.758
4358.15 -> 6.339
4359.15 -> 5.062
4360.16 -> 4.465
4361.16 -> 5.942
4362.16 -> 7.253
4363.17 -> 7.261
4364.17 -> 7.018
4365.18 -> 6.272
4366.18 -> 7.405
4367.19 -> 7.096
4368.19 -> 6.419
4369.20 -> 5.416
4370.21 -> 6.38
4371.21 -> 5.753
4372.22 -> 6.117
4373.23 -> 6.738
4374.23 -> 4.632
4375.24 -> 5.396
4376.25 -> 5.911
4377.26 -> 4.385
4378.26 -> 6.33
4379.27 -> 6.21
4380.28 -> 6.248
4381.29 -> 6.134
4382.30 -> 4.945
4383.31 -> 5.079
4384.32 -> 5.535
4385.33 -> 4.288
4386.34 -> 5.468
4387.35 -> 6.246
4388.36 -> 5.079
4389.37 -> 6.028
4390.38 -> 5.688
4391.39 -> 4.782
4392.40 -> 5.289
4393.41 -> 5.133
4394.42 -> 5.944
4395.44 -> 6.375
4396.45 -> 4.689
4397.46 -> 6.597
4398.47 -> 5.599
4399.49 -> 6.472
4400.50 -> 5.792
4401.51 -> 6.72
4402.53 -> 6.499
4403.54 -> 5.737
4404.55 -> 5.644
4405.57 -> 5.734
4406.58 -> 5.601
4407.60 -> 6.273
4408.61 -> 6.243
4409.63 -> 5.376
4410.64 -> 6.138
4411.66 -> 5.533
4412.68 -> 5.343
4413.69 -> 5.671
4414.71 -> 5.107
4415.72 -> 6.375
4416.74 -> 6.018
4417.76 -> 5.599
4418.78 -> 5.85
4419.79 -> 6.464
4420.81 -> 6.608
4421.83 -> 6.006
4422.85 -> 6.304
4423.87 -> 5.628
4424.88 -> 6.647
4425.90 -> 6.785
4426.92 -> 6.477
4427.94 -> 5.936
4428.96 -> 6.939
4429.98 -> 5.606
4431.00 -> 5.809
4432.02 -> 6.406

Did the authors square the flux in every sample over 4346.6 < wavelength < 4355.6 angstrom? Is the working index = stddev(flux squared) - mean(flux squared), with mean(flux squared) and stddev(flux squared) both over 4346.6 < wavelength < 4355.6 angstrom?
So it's -23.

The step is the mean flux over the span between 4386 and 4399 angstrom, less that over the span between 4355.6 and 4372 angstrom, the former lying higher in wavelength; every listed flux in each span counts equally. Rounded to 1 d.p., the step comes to -0.7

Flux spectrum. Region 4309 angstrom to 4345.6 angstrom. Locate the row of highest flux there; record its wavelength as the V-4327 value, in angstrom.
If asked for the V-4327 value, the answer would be 4317.20 angstrom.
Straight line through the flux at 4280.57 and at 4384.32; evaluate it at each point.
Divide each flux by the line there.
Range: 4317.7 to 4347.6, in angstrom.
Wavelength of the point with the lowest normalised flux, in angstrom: 4341.12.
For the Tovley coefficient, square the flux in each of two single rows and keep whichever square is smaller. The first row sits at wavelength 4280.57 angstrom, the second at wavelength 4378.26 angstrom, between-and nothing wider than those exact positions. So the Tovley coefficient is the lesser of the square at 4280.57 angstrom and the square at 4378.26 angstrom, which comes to 16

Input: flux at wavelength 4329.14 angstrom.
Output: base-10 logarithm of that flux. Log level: 0.74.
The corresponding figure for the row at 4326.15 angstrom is 0.66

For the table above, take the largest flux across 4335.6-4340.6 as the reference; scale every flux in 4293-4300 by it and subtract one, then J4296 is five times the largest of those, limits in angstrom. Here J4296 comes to -0.2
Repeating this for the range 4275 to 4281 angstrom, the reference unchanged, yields 0.0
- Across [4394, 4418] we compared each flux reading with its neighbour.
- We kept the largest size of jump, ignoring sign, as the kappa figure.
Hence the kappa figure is 1.9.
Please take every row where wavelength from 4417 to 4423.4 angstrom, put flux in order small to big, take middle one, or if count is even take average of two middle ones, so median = 6.2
